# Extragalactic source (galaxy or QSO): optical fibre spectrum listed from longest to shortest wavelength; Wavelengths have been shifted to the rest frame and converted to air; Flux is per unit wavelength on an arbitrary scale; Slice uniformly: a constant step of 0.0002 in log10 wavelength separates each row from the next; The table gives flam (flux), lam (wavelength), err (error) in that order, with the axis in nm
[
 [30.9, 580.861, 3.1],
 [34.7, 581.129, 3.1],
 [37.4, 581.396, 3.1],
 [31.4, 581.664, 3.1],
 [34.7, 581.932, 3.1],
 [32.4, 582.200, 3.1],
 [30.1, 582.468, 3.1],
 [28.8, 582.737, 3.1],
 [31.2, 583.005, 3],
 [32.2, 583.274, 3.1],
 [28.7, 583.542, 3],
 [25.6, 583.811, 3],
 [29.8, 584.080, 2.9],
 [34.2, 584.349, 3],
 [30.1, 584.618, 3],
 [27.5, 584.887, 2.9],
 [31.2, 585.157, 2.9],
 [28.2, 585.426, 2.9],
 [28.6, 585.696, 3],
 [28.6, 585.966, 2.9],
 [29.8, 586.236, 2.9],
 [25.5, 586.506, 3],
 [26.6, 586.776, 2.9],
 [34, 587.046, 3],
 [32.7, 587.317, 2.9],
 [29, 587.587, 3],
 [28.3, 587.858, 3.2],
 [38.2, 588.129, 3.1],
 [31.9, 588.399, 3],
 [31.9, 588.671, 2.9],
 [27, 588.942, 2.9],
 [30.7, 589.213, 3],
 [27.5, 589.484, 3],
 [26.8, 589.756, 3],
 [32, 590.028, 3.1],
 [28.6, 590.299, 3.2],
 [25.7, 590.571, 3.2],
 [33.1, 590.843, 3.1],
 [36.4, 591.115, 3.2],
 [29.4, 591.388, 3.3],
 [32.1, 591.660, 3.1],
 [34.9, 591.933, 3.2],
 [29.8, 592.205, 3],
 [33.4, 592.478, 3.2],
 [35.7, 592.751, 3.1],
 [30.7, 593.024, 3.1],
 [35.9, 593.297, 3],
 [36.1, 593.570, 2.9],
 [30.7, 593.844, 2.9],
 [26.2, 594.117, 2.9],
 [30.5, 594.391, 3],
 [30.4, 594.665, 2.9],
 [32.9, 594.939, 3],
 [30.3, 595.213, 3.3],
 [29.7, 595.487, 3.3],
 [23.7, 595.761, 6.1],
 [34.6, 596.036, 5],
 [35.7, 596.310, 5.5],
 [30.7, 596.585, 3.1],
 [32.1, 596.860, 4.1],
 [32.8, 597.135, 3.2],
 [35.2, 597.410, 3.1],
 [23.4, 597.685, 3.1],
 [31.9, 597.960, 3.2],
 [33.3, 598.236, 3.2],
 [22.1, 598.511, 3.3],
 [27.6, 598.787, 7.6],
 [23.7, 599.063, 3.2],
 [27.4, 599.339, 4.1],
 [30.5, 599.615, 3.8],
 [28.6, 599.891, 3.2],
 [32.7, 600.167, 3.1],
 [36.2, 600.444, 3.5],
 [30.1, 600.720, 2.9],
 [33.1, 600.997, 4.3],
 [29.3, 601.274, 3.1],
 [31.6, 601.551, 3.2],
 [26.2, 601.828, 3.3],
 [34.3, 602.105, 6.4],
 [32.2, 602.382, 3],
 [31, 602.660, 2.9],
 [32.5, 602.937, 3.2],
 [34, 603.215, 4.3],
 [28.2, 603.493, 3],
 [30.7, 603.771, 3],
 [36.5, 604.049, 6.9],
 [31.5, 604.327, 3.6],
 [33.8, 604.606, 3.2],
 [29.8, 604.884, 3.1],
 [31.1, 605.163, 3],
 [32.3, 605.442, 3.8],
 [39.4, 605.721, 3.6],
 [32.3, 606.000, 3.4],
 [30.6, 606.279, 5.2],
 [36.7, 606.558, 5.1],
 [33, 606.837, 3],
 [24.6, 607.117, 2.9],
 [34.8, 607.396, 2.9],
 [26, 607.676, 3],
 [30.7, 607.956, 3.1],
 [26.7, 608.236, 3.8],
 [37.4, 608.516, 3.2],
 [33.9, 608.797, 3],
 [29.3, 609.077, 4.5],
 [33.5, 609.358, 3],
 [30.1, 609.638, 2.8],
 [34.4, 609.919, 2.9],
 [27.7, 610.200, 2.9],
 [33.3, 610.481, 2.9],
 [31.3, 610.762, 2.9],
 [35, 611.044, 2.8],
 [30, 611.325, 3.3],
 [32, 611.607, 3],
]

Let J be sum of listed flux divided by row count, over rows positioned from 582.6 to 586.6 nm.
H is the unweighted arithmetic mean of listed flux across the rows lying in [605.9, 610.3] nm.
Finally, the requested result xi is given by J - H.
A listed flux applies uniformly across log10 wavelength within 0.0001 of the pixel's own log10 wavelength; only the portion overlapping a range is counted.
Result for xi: -2.0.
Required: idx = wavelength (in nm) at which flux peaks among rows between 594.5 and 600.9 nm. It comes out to 600.444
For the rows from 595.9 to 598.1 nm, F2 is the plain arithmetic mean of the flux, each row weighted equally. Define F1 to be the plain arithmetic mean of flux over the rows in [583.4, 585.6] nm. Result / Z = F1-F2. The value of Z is -2.6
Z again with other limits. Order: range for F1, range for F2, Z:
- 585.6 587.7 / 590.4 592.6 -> -2.5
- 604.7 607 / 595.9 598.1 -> 1.1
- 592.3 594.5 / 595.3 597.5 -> 0.6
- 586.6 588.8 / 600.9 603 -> 0.3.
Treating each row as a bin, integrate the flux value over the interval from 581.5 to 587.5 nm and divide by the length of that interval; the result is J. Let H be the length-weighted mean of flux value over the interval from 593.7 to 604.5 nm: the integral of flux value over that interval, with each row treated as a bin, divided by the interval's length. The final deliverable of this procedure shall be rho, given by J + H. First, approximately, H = 30.6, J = 30.1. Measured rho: 60.7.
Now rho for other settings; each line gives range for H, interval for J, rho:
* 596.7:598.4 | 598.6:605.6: 62.3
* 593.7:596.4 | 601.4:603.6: 61.7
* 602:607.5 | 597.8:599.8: 60.5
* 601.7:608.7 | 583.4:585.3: 61.5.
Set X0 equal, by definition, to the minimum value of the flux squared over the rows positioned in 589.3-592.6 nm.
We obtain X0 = 660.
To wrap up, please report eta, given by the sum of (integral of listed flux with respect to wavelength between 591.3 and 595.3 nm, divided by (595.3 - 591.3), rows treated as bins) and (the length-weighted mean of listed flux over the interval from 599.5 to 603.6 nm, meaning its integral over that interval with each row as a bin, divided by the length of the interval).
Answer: 63.4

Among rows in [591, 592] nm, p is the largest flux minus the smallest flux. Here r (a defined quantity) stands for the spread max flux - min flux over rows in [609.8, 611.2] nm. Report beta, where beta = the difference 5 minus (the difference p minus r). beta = 5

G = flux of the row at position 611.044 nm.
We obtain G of 35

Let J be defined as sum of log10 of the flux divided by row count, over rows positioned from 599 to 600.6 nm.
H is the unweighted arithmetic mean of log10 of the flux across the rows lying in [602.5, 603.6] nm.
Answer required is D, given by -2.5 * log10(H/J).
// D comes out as -0.018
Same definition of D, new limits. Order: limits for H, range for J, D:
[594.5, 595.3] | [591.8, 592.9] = 0.021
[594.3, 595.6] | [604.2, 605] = 0.009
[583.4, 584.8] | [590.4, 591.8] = 0.017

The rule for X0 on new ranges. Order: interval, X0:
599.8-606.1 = 686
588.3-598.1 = 548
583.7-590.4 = 650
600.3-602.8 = 686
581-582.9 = 829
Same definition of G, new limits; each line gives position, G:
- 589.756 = 26.8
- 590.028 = 32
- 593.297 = 35.9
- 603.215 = 34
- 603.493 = 28.2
